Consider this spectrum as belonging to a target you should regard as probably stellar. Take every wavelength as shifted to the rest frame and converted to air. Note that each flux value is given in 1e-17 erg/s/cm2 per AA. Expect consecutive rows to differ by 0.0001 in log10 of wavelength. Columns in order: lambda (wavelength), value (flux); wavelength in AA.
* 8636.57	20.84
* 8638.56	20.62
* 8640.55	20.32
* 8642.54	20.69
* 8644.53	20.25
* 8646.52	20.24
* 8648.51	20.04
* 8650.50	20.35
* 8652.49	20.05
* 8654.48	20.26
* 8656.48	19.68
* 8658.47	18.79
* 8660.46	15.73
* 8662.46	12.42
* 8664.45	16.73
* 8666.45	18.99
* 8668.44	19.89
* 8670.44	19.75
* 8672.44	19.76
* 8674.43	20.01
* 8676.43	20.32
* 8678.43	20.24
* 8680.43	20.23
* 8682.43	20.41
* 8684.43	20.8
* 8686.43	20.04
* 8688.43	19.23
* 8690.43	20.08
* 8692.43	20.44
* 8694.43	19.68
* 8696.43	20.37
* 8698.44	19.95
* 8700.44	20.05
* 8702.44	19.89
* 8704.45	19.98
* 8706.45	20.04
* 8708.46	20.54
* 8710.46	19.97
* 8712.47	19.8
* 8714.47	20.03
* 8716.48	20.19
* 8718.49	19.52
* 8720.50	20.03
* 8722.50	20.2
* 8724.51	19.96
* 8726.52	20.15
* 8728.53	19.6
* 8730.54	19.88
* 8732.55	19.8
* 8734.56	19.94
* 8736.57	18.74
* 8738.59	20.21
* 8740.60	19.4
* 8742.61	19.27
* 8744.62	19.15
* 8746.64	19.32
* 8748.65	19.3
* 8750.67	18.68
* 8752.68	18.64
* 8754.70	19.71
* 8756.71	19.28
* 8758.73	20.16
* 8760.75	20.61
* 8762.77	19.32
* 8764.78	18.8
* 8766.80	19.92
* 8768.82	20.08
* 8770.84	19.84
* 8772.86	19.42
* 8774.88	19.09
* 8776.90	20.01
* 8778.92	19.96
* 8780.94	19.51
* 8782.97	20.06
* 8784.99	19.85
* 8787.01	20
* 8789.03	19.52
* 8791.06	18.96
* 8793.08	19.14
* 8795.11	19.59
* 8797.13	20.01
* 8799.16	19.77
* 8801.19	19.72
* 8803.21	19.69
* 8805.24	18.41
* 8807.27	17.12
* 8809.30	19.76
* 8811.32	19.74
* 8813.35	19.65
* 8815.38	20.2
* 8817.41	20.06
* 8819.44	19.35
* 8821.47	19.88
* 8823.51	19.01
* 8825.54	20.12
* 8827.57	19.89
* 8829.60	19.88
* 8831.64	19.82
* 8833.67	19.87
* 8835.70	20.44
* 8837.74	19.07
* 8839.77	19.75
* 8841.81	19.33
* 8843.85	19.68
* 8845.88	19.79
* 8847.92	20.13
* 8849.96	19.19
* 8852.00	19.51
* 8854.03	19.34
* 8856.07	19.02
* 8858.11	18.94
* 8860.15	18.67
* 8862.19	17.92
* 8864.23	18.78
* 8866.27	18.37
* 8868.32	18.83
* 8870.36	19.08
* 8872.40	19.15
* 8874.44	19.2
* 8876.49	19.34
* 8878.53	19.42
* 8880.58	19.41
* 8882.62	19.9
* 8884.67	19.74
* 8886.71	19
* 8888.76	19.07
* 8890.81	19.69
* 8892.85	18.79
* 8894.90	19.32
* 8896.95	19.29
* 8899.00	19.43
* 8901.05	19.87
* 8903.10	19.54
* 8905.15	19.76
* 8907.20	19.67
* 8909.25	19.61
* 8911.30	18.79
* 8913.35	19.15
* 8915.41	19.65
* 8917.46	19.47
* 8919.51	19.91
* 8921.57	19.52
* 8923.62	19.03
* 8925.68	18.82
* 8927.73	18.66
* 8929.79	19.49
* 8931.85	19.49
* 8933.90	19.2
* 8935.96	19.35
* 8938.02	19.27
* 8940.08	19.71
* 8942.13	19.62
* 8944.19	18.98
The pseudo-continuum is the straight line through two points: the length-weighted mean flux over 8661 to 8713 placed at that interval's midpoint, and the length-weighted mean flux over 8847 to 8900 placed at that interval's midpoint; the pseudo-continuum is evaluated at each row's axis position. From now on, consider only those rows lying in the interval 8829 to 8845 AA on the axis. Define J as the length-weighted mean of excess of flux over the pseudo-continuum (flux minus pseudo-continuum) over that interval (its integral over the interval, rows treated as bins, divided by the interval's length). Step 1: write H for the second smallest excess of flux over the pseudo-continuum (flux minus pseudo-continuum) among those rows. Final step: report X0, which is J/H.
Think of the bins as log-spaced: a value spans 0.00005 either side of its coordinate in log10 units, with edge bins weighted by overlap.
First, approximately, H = 0.09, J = 0.48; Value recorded 5.2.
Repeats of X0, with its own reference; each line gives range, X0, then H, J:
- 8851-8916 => -0.1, -0.82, 0.07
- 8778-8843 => -0.3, -0.91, 0.29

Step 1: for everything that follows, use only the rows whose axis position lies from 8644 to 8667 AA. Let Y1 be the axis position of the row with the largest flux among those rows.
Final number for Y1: 8650.50 AA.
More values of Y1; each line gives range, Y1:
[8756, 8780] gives 8760.75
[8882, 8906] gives 8882.62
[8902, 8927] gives 8919.51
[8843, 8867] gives 8847.92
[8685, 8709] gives 8708.46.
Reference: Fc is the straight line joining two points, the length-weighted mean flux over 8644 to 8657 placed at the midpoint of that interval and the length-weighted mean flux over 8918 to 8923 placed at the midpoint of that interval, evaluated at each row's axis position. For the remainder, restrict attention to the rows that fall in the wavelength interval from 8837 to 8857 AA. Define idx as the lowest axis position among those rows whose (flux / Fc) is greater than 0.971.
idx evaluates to 8839.77 AA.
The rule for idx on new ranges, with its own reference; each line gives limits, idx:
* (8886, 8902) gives 8890.81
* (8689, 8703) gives 8690.43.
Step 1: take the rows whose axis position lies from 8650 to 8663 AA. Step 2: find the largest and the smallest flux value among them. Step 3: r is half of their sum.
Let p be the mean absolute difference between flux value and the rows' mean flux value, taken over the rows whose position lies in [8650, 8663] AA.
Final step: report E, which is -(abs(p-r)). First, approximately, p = 2.35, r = 16.4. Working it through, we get -14.0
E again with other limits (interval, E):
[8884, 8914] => -19.0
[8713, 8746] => -19.1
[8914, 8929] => -18.9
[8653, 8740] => -15.8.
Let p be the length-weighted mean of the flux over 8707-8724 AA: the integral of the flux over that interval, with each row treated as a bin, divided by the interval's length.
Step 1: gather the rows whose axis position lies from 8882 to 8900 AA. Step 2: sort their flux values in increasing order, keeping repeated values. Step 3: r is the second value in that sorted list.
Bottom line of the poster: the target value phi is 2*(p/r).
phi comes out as 2.11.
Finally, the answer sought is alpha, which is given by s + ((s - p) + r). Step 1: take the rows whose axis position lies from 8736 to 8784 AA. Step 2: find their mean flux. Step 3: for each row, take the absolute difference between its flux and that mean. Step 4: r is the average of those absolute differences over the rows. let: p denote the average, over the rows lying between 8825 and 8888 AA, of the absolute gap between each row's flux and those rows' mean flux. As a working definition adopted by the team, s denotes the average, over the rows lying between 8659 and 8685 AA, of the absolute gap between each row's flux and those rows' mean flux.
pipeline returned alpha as 3.6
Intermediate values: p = 0.44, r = 0.45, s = 1.80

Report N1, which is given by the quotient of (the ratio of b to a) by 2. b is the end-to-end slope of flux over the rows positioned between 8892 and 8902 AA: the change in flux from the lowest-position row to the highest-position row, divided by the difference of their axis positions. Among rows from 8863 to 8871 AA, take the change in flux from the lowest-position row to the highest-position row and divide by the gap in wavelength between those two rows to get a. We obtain 1.3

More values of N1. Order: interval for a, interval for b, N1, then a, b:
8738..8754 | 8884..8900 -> 0.1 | -0.11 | -0.02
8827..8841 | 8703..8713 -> 1.0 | -0.01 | -0.02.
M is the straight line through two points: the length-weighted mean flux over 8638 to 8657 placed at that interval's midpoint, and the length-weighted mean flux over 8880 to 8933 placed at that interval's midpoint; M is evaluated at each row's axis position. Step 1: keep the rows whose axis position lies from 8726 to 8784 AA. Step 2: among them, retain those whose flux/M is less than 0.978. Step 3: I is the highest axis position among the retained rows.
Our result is 8774.88 AA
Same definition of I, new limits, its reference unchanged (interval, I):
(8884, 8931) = 8927.73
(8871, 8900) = 8892.85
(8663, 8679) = 8666.45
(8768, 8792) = 8791.06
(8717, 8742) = 8740.60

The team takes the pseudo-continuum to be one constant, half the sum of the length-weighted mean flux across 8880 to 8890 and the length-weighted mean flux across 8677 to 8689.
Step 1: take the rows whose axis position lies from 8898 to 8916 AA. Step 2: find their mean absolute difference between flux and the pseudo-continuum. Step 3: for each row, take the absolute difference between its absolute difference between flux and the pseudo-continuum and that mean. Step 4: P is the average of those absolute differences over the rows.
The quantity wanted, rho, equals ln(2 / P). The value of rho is 2.12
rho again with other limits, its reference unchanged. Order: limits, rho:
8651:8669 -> 0.02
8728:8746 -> 2.07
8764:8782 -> 2.14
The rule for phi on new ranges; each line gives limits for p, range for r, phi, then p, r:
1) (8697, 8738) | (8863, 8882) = 2.12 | 19.9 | 18.78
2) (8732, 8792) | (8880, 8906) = 2.06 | 19.5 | 19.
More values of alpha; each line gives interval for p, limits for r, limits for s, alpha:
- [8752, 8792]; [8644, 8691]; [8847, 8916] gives 1.5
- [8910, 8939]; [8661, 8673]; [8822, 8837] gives 2.5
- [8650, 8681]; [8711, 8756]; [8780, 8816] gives -0.1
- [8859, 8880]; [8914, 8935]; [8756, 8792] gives 0.8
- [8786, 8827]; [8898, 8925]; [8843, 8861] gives 0.5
